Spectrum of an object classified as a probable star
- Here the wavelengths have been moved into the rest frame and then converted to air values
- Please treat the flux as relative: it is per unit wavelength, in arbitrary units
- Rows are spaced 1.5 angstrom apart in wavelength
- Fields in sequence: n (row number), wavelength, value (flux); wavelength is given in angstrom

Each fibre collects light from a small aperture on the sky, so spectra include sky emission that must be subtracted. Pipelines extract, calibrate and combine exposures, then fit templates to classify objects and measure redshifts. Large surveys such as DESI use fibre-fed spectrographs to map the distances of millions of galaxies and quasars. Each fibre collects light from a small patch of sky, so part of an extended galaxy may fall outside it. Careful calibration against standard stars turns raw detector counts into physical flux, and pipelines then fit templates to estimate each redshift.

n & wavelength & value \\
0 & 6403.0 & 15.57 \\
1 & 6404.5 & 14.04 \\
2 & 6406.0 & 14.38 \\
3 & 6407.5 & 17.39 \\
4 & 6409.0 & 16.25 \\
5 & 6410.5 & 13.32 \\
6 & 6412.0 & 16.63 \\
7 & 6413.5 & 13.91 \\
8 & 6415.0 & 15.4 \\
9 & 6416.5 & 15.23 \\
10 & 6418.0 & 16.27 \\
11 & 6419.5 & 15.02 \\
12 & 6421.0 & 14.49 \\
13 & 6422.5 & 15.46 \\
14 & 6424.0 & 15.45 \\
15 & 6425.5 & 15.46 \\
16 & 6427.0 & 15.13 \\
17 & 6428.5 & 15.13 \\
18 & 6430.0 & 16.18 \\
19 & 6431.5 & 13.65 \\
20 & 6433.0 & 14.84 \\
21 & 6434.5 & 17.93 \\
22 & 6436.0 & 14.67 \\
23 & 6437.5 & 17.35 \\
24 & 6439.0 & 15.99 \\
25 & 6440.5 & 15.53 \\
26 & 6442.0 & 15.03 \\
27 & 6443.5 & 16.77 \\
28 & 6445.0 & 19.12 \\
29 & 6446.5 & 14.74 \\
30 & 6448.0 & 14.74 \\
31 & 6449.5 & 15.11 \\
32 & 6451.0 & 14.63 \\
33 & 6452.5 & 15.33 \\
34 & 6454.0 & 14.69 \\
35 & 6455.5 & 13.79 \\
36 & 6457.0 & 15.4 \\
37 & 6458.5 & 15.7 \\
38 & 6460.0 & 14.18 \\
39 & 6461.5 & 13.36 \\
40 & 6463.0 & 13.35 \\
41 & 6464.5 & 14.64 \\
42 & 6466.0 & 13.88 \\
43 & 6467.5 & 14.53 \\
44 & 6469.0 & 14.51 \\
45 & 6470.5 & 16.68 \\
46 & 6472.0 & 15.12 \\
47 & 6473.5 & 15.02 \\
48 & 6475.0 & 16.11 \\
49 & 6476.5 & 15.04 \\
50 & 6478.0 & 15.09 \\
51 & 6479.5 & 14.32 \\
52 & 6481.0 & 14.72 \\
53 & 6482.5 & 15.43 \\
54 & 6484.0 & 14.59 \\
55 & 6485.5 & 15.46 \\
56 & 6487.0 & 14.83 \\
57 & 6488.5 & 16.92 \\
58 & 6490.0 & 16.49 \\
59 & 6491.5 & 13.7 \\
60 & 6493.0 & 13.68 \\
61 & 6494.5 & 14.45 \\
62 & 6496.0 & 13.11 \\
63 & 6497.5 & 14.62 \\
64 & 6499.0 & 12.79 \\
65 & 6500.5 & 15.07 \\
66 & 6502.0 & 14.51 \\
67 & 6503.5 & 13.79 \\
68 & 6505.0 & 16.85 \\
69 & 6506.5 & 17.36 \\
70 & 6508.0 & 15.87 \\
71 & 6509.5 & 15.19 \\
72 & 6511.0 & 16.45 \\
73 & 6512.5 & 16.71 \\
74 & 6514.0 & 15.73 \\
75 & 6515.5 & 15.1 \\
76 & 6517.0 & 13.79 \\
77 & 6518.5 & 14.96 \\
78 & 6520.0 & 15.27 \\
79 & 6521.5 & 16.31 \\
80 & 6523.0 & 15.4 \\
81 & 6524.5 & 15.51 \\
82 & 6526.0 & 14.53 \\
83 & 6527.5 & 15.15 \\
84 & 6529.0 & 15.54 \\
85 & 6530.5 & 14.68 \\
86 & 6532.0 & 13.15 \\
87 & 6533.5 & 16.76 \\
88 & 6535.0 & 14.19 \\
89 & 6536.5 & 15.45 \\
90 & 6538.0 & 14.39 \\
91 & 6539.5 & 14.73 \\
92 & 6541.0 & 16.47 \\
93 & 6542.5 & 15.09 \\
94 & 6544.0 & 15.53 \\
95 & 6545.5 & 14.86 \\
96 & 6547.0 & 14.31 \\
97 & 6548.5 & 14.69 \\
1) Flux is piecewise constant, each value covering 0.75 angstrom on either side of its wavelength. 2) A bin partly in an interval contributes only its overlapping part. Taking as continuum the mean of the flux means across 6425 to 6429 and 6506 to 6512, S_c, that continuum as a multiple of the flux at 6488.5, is 0.93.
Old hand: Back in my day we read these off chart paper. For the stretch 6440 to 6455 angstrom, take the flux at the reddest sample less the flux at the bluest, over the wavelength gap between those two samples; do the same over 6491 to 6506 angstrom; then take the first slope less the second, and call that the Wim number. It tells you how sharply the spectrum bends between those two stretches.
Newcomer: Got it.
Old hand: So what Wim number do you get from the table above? -0.30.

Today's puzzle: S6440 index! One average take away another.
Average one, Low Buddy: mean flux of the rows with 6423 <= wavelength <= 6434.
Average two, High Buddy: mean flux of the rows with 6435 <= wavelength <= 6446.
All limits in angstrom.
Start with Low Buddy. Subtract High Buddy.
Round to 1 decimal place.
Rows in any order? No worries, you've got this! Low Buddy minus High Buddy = -1.2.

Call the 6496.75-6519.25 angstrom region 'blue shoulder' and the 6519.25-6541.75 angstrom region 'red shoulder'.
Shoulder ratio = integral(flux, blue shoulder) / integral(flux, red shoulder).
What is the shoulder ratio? 1.006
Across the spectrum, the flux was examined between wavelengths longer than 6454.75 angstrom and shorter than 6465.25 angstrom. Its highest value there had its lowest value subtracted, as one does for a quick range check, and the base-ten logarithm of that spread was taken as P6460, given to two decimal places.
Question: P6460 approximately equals 0.37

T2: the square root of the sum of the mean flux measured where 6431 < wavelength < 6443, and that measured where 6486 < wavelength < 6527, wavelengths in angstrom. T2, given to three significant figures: 5.55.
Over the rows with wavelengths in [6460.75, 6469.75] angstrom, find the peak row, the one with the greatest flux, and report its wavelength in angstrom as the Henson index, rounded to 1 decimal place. 6464.5 angstrom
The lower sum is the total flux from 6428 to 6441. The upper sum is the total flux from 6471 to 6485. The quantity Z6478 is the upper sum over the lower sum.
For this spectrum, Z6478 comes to 1.0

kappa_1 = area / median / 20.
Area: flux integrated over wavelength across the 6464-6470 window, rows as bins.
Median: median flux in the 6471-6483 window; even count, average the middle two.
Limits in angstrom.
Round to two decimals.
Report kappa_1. 0.29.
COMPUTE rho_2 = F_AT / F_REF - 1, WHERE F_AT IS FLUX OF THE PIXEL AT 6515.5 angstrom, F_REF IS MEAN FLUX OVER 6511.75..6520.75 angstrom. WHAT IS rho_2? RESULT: -0.010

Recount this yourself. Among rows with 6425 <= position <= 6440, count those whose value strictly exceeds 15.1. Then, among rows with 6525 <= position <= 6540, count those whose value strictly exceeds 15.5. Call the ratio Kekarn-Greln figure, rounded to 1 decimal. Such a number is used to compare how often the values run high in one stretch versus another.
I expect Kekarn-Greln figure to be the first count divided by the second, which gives 3.5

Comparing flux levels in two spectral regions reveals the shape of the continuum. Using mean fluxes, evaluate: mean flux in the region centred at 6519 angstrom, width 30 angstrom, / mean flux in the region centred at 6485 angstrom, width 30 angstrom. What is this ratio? 1.04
